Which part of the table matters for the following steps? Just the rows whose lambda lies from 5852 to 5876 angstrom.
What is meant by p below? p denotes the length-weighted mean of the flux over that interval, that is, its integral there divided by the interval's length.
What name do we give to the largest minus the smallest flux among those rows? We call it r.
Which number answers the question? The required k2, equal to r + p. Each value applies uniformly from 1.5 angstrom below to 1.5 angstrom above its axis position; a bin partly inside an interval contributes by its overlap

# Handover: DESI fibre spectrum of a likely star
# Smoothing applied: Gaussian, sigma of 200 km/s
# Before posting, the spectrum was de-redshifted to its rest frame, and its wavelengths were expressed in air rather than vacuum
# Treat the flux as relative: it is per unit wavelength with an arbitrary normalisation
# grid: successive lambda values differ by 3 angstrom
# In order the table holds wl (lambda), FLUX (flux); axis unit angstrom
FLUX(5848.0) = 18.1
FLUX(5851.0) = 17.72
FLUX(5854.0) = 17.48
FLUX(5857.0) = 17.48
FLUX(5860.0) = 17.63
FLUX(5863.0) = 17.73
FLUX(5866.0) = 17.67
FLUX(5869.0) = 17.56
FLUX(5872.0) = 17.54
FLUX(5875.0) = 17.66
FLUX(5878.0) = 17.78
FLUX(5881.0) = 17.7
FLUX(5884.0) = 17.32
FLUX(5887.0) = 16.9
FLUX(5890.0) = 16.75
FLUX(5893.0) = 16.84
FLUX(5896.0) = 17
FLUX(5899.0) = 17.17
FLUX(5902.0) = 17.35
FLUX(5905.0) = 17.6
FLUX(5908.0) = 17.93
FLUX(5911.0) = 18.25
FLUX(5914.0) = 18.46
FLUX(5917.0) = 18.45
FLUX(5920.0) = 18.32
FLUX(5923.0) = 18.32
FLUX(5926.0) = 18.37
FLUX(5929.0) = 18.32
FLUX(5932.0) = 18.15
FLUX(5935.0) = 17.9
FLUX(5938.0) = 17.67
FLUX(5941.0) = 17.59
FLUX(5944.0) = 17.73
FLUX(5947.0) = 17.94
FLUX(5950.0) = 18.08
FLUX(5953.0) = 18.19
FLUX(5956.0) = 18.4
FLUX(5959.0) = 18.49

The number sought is 17.8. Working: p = 17.6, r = 0.25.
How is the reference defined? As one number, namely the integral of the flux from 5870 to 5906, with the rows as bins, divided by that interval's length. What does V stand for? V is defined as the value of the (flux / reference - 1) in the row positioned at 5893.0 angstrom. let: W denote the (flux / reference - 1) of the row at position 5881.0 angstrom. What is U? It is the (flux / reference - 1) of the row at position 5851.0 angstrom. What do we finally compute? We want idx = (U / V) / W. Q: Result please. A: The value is -39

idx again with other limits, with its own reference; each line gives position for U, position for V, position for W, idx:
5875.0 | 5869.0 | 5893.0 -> -52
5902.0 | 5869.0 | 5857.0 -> 18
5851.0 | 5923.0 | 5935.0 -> 12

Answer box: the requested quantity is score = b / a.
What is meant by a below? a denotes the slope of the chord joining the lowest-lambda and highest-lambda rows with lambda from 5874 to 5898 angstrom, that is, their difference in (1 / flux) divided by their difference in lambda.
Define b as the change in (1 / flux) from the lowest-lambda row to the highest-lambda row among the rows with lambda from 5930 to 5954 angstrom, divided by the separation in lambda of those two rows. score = -0.1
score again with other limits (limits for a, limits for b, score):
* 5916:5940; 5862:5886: 0.6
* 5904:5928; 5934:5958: 0.6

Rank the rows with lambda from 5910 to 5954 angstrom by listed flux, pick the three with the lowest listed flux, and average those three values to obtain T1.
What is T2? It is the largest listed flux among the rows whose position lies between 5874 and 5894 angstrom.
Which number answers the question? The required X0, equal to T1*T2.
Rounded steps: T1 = 17.7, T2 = 17.78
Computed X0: 314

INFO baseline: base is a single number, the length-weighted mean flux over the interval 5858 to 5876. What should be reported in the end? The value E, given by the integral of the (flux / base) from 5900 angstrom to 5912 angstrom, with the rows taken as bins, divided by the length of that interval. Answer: 1.01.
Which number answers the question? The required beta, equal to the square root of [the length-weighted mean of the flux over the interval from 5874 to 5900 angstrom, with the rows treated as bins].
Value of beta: 4.15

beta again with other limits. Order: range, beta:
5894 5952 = 4.23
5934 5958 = 4.24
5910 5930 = 4.28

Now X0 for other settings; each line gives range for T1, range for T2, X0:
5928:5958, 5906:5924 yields 326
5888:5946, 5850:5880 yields 300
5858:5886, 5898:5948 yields 323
